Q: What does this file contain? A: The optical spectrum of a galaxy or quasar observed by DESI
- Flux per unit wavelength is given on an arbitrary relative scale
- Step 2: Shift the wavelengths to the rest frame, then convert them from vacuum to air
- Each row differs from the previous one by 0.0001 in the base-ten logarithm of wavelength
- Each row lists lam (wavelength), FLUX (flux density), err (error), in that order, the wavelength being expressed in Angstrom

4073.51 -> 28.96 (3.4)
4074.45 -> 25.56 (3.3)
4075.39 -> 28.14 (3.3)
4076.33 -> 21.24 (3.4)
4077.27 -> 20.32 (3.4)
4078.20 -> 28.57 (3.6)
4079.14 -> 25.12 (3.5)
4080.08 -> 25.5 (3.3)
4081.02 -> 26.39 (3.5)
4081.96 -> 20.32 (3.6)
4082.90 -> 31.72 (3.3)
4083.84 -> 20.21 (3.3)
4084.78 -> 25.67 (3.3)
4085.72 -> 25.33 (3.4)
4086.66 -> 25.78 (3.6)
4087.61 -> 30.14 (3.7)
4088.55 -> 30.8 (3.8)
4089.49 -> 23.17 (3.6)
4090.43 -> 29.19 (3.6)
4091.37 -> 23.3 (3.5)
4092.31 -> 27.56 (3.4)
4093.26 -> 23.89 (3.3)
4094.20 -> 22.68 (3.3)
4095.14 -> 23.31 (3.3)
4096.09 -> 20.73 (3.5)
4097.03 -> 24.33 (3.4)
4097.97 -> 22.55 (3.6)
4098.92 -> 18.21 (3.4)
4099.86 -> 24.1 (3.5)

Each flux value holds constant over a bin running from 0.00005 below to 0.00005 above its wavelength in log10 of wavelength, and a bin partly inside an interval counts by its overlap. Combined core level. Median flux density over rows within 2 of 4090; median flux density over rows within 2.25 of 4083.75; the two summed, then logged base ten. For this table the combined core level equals 1.71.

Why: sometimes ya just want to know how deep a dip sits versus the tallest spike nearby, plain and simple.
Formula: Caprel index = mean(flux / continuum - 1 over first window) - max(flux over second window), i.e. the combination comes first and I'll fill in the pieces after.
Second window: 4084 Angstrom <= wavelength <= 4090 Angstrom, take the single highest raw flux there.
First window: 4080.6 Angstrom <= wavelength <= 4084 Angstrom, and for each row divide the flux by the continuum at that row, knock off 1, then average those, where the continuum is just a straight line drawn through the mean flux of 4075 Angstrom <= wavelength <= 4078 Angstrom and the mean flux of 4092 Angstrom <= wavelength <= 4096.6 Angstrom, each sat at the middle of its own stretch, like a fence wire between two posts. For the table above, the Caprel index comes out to -30.7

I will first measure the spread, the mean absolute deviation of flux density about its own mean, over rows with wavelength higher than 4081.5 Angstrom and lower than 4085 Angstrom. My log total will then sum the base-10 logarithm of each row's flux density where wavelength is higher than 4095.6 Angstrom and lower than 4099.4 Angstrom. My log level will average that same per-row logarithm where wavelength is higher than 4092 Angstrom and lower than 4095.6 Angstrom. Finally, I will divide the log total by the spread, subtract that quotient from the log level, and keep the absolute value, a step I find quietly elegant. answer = 0.12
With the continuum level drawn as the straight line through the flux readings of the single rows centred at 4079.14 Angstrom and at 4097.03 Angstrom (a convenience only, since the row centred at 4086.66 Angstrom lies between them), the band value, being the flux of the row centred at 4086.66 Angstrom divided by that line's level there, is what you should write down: 1.04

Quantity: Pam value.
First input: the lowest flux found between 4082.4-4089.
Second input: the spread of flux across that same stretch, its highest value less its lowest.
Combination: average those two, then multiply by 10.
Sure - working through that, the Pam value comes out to 159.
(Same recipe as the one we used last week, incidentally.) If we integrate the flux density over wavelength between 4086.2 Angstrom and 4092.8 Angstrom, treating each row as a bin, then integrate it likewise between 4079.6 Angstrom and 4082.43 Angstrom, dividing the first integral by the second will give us 2.6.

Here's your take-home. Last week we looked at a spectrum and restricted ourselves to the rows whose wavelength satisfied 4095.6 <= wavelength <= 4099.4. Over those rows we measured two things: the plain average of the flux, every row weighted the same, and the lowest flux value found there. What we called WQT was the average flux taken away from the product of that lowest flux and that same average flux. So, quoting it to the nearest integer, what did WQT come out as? 369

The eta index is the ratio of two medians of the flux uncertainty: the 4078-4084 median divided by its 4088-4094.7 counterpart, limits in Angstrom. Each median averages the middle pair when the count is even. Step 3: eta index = 1.00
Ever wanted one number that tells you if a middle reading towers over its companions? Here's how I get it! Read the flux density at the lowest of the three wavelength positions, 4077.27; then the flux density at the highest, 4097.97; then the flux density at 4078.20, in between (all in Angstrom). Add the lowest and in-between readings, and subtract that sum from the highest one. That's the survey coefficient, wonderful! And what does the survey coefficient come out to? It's -26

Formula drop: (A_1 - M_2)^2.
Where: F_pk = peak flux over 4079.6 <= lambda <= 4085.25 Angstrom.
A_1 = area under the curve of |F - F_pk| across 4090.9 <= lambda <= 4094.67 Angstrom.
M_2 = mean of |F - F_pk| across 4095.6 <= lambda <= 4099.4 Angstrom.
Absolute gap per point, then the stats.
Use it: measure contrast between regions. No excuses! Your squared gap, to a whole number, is 306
